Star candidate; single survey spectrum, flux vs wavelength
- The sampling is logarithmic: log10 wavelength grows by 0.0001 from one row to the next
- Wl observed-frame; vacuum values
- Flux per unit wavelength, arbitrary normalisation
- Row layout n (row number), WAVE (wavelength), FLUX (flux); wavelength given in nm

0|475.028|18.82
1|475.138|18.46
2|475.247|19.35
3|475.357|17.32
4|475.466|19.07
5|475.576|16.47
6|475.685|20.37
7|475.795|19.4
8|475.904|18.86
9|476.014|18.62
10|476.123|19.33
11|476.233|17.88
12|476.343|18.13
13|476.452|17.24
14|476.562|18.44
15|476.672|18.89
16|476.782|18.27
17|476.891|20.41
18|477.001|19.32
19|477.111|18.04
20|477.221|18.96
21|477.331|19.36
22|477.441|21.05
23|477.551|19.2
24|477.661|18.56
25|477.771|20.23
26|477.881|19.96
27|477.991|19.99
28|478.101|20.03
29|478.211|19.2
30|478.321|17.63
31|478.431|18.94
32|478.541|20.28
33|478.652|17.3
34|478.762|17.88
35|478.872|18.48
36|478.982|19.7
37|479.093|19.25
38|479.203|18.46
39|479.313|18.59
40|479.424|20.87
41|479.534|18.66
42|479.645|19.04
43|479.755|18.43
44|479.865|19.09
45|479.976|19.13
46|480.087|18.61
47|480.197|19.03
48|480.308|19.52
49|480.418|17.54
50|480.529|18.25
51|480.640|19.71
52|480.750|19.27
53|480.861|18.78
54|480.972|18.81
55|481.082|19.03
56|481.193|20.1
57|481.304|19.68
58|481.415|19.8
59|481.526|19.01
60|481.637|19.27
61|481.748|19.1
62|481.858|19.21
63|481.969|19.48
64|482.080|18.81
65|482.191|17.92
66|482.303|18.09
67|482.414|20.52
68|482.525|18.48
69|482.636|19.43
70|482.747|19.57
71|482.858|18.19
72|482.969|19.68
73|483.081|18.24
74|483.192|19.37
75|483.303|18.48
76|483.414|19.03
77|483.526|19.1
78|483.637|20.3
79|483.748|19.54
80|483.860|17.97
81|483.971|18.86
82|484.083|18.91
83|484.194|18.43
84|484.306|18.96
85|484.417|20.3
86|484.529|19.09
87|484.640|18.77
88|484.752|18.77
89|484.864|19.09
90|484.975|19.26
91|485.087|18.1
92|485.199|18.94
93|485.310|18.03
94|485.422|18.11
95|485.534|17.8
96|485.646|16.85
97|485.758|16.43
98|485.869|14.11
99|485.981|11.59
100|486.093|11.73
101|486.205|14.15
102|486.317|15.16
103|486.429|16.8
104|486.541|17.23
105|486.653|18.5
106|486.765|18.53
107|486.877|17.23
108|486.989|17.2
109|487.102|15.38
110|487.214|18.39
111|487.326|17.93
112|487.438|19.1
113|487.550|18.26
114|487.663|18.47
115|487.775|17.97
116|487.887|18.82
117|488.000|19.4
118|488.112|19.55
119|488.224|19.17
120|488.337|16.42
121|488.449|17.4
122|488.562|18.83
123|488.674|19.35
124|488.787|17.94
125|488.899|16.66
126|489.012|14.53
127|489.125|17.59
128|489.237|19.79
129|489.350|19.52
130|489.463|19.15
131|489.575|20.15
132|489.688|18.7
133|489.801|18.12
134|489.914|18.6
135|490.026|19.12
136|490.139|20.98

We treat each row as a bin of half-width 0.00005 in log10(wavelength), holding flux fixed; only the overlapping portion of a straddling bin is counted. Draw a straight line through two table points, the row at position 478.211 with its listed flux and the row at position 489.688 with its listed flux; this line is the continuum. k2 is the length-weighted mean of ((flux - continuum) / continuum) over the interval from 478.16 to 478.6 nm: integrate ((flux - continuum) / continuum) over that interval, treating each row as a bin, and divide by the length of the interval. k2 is -0.010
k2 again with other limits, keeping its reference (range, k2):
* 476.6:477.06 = -0.004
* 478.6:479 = -0.050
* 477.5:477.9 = 0.012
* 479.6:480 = -0.012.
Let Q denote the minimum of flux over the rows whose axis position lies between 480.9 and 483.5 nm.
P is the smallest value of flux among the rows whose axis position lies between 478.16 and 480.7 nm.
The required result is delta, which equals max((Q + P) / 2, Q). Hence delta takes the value 17.9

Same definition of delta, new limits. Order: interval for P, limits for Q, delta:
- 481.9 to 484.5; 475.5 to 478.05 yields 17.2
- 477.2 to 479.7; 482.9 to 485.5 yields 18.0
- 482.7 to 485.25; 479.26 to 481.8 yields 17.8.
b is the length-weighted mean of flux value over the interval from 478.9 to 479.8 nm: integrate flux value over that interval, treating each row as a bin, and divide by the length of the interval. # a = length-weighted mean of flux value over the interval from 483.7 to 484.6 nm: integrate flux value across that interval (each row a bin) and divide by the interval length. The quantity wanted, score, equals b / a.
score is 1.01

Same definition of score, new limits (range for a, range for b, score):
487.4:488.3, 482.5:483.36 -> 1.01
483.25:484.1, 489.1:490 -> 1.00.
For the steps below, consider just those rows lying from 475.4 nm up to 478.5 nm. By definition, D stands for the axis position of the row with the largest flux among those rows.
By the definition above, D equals 477.441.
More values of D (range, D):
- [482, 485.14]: 482.414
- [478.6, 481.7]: 479.424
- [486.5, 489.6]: 489.575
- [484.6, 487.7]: 484.975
